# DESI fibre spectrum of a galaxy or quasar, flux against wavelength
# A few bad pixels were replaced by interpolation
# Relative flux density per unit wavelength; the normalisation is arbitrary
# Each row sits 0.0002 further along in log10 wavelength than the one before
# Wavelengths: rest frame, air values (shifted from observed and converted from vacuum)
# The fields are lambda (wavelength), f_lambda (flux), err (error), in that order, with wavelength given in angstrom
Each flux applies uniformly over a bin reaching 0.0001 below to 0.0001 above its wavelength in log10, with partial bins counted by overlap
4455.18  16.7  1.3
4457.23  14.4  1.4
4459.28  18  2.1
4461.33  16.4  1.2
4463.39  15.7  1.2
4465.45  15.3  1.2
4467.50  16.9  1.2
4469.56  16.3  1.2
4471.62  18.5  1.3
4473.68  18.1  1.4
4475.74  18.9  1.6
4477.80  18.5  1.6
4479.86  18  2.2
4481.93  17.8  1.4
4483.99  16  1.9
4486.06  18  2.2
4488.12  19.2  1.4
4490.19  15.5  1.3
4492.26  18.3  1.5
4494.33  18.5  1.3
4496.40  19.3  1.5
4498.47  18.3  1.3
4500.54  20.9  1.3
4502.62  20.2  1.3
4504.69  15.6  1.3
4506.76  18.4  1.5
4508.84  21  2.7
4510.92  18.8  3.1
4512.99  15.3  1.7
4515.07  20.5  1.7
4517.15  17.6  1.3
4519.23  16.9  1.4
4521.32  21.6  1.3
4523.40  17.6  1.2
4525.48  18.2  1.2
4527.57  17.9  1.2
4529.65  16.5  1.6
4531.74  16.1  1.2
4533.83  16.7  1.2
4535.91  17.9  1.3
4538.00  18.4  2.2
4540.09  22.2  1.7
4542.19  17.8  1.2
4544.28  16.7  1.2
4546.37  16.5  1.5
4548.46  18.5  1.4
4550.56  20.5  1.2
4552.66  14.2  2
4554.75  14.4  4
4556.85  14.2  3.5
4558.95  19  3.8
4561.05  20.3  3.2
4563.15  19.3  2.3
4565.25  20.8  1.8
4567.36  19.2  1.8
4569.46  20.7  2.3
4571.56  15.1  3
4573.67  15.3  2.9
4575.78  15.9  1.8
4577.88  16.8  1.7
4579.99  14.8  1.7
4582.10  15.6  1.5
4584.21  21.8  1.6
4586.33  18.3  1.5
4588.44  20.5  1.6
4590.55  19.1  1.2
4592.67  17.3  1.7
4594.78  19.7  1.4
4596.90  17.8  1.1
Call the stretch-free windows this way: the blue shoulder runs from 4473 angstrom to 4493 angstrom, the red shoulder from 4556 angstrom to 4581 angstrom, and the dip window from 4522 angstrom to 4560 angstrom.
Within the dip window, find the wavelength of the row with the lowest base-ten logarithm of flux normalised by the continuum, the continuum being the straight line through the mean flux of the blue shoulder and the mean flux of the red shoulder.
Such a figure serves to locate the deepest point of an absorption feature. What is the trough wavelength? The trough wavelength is 4552.66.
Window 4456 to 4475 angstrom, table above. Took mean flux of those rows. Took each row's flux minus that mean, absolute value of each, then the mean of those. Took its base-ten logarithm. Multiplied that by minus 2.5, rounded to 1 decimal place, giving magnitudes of -0.1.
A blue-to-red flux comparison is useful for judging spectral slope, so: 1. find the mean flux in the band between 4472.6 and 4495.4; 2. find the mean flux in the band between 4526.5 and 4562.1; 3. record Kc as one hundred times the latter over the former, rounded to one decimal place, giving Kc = 97.9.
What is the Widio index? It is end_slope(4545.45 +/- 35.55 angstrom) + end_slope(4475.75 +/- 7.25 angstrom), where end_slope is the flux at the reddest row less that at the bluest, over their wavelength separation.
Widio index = 0.06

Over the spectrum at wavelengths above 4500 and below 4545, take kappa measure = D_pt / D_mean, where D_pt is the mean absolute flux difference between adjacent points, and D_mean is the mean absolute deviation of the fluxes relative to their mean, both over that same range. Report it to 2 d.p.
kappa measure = 1.47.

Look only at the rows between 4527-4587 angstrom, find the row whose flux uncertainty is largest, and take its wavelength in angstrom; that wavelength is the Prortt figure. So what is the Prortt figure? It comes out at 4554.75 angstrom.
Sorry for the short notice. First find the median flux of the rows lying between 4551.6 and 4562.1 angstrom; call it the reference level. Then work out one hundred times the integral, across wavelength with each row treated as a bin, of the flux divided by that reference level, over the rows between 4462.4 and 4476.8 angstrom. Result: 1711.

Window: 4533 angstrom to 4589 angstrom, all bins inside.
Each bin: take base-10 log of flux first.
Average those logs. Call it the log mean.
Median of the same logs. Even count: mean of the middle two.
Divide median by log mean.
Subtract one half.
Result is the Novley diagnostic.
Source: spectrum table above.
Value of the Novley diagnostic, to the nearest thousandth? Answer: 0.505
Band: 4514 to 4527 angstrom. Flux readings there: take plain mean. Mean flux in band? 18.7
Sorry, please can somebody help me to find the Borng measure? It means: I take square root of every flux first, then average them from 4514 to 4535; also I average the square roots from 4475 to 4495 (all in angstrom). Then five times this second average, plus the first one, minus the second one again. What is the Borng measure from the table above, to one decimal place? 21.1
